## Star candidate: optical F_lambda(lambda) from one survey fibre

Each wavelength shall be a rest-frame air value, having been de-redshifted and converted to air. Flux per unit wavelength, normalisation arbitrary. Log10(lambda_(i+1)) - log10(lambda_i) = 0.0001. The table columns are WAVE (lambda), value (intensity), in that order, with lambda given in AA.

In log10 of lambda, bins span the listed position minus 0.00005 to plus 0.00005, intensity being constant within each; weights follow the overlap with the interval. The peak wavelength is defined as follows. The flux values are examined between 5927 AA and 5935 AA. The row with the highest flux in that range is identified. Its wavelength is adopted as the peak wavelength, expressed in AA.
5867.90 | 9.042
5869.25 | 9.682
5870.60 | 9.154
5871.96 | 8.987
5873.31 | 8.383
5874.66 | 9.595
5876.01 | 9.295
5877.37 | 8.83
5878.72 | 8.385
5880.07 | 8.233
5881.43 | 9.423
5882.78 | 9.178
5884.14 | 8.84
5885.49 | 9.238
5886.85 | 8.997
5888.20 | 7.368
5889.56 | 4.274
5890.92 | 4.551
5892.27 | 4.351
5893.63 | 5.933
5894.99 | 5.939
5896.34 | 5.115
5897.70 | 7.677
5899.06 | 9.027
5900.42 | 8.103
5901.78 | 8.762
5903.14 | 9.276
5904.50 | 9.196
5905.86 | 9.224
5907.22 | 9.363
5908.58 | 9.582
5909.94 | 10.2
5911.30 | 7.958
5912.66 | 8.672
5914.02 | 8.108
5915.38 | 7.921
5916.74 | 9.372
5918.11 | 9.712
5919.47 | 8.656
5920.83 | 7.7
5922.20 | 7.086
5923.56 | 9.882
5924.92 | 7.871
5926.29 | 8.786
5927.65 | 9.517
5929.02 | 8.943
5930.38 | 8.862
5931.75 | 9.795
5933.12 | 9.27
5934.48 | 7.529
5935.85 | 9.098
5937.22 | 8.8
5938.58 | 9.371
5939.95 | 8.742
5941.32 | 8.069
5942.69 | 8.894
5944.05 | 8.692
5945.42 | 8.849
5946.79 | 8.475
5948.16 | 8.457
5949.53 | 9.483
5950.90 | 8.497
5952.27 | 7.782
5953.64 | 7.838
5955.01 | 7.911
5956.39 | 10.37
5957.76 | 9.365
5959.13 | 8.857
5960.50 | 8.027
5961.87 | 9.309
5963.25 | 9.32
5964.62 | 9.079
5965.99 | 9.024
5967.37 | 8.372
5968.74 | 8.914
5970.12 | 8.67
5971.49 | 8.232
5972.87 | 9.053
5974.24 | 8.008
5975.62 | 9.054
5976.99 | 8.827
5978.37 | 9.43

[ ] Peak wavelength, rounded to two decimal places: 5931.75 AA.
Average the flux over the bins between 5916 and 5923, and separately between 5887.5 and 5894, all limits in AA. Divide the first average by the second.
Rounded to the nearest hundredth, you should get 1.61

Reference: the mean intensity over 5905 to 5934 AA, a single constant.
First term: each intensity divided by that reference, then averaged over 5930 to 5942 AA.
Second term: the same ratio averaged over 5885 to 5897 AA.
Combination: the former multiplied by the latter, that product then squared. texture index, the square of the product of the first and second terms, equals 0.48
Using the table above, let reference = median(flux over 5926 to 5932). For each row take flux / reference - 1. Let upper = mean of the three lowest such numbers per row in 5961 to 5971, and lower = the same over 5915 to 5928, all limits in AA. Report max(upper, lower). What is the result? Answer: -0.033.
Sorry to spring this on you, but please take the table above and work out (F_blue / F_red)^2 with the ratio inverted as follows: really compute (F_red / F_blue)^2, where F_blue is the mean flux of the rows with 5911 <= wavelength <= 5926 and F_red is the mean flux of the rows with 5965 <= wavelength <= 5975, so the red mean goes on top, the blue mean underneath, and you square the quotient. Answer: 1.04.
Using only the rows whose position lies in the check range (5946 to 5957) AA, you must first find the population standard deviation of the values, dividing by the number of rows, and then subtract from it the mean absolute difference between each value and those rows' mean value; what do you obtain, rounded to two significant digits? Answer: 0.18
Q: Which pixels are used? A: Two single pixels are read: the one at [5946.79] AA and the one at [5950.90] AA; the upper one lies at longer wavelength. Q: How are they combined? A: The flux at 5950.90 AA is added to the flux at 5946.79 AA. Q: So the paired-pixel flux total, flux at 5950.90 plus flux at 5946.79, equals 17.0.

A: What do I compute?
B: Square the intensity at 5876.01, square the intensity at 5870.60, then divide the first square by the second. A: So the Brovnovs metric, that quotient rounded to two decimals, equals 1.03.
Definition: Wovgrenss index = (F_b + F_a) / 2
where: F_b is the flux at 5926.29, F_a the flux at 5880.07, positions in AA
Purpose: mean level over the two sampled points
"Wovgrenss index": 8.51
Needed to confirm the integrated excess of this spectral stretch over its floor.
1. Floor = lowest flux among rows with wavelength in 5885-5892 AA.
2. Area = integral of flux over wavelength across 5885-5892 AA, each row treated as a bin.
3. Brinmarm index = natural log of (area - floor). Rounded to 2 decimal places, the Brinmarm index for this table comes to 3.75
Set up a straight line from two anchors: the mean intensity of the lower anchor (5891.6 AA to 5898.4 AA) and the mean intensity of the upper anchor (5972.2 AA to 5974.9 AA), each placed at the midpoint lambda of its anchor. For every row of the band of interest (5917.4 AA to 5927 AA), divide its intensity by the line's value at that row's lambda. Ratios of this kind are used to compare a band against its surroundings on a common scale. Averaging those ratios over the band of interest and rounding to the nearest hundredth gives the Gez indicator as 1.26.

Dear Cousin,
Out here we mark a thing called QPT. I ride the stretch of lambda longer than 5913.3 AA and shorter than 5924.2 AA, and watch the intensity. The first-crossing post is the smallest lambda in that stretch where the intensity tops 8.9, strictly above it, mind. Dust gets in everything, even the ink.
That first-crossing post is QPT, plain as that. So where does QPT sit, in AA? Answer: 5916.74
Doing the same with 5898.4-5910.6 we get 5899.06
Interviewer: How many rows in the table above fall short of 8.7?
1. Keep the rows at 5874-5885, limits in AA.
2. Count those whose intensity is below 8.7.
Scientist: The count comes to 2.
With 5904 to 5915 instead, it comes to 3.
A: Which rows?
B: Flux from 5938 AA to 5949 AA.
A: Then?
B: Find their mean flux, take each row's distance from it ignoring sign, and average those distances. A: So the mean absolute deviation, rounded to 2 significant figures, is 0.27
